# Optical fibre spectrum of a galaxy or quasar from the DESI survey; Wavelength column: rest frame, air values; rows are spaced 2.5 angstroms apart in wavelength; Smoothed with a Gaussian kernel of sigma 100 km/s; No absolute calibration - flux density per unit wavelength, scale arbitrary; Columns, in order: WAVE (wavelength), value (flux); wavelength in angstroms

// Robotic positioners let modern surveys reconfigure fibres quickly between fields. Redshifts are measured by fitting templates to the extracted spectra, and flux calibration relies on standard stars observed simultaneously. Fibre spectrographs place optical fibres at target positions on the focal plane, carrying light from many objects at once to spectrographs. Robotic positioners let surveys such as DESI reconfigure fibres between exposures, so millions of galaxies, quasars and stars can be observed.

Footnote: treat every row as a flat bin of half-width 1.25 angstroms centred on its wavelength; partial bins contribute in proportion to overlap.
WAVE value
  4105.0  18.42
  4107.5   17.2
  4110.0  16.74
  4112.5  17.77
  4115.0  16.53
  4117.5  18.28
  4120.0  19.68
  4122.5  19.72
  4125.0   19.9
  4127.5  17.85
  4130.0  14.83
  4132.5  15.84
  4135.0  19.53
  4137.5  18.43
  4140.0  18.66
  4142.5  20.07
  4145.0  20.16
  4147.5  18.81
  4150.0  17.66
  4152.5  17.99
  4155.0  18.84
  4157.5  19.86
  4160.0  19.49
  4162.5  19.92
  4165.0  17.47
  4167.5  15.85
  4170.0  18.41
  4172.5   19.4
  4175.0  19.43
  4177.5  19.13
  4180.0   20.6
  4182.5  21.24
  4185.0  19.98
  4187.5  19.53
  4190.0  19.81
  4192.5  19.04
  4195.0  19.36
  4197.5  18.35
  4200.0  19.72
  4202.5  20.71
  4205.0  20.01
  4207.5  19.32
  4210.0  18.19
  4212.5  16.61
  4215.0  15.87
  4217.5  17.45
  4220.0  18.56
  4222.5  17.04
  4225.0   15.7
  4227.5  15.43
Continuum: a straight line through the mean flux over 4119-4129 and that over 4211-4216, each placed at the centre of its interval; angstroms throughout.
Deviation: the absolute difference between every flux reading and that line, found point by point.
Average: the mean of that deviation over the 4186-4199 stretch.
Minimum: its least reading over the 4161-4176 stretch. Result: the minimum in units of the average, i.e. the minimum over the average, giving 0.2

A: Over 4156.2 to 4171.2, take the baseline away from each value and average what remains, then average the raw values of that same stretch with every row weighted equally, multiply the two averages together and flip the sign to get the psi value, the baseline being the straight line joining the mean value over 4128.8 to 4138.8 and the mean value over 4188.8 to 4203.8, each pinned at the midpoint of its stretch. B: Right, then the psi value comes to -4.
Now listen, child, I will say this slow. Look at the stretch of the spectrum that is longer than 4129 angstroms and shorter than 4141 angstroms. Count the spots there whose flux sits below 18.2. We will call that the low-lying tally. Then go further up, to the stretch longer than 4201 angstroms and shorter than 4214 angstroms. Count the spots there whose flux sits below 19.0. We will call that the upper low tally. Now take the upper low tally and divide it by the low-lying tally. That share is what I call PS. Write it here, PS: 1.0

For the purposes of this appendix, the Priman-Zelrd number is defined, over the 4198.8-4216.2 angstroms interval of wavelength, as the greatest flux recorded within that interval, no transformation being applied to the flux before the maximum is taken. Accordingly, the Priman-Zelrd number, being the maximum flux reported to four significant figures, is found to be 20.71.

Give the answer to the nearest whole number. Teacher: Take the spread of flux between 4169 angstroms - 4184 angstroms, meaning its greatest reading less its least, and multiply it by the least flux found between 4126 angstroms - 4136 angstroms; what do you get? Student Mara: 42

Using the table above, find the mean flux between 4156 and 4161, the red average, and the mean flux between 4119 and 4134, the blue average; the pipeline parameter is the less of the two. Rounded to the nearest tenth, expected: 18.0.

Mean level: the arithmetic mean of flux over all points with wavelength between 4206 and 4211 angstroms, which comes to 18.8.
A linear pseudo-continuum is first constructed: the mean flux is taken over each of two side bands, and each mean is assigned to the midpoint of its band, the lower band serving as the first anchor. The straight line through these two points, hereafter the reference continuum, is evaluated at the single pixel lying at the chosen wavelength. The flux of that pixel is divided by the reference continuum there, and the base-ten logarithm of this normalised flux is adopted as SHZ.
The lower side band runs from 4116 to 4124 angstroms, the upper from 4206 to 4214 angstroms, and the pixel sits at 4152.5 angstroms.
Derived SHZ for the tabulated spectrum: -0.02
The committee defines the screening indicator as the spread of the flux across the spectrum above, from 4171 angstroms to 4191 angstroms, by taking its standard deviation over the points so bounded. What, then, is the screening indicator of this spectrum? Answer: 0.7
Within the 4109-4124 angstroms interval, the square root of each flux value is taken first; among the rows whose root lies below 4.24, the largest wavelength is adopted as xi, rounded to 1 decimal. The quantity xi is 4115.0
